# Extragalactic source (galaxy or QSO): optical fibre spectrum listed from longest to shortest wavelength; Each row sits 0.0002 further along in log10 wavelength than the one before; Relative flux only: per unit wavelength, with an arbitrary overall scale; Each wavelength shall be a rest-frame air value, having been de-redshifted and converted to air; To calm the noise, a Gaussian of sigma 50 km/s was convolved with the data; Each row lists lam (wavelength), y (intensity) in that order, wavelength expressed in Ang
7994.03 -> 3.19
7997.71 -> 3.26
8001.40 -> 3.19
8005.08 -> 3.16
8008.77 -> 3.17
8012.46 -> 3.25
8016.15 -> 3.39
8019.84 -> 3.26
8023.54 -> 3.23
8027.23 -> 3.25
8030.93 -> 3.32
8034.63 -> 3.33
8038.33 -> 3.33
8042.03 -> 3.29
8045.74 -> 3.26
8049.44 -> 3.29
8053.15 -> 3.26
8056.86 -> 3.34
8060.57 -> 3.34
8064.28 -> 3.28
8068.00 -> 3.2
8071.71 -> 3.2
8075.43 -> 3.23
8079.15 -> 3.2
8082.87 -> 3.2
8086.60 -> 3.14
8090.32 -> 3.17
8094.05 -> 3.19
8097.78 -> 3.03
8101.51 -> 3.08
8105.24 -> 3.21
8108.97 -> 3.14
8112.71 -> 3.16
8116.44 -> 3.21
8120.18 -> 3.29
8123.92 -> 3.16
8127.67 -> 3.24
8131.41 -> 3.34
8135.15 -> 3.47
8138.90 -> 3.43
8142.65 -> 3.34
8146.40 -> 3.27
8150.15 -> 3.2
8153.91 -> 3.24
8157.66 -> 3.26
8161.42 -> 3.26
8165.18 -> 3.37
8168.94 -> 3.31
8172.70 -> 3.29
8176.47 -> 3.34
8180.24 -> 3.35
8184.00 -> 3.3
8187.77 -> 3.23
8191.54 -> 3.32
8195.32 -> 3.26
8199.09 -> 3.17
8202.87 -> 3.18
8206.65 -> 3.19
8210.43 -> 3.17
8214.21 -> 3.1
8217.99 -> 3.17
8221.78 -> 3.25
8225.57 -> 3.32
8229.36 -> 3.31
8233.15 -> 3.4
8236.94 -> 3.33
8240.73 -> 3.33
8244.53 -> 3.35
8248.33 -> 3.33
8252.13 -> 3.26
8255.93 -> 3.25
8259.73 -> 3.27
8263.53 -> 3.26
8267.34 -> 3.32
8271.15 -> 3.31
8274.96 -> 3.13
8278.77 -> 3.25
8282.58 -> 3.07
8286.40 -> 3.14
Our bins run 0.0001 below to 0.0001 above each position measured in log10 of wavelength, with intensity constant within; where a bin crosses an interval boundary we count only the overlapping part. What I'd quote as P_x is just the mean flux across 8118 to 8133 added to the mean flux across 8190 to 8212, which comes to 6.47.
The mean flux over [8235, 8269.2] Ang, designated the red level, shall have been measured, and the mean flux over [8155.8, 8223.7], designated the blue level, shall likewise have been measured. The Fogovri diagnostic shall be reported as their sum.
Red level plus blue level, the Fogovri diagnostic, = 6.55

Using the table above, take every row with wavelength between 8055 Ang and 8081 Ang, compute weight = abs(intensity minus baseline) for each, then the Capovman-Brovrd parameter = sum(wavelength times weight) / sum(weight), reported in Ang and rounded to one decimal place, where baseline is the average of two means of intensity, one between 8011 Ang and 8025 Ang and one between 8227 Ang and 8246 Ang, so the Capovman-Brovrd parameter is 8071.3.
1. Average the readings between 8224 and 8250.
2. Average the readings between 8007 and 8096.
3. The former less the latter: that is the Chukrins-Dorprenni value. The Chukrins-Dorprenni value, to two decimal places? 0.08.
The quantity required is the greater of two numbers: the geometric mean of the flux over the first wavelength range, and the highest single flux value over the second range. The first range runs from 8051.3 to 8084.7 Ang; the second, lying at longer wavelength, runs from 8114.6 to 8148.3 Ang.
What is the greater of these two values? 3.47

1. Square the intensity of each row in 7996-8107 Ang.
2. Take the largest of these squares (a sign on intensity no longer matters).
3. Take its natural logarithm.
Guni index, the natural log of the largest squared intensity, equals 2.44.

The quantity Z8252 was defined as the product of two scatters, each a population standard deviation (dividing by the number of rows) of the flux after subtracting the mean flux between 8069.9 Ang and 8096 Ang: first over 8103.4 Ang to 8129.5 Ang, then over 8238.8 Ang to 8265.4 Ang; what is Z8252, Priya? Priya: 0.0019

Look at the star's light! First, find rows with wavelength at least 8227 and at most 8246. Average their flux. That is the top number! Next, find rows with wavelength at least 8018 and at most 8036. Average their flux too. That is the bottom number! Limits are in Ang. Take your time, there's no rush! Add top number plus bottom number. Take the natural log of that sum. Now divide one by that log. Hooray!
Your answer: 0.529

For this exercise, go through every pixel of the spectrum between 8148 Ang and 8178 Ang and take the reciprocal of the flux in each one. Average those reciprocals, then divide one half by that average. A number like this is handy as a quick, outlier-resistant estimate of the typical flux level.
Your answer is 1.641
